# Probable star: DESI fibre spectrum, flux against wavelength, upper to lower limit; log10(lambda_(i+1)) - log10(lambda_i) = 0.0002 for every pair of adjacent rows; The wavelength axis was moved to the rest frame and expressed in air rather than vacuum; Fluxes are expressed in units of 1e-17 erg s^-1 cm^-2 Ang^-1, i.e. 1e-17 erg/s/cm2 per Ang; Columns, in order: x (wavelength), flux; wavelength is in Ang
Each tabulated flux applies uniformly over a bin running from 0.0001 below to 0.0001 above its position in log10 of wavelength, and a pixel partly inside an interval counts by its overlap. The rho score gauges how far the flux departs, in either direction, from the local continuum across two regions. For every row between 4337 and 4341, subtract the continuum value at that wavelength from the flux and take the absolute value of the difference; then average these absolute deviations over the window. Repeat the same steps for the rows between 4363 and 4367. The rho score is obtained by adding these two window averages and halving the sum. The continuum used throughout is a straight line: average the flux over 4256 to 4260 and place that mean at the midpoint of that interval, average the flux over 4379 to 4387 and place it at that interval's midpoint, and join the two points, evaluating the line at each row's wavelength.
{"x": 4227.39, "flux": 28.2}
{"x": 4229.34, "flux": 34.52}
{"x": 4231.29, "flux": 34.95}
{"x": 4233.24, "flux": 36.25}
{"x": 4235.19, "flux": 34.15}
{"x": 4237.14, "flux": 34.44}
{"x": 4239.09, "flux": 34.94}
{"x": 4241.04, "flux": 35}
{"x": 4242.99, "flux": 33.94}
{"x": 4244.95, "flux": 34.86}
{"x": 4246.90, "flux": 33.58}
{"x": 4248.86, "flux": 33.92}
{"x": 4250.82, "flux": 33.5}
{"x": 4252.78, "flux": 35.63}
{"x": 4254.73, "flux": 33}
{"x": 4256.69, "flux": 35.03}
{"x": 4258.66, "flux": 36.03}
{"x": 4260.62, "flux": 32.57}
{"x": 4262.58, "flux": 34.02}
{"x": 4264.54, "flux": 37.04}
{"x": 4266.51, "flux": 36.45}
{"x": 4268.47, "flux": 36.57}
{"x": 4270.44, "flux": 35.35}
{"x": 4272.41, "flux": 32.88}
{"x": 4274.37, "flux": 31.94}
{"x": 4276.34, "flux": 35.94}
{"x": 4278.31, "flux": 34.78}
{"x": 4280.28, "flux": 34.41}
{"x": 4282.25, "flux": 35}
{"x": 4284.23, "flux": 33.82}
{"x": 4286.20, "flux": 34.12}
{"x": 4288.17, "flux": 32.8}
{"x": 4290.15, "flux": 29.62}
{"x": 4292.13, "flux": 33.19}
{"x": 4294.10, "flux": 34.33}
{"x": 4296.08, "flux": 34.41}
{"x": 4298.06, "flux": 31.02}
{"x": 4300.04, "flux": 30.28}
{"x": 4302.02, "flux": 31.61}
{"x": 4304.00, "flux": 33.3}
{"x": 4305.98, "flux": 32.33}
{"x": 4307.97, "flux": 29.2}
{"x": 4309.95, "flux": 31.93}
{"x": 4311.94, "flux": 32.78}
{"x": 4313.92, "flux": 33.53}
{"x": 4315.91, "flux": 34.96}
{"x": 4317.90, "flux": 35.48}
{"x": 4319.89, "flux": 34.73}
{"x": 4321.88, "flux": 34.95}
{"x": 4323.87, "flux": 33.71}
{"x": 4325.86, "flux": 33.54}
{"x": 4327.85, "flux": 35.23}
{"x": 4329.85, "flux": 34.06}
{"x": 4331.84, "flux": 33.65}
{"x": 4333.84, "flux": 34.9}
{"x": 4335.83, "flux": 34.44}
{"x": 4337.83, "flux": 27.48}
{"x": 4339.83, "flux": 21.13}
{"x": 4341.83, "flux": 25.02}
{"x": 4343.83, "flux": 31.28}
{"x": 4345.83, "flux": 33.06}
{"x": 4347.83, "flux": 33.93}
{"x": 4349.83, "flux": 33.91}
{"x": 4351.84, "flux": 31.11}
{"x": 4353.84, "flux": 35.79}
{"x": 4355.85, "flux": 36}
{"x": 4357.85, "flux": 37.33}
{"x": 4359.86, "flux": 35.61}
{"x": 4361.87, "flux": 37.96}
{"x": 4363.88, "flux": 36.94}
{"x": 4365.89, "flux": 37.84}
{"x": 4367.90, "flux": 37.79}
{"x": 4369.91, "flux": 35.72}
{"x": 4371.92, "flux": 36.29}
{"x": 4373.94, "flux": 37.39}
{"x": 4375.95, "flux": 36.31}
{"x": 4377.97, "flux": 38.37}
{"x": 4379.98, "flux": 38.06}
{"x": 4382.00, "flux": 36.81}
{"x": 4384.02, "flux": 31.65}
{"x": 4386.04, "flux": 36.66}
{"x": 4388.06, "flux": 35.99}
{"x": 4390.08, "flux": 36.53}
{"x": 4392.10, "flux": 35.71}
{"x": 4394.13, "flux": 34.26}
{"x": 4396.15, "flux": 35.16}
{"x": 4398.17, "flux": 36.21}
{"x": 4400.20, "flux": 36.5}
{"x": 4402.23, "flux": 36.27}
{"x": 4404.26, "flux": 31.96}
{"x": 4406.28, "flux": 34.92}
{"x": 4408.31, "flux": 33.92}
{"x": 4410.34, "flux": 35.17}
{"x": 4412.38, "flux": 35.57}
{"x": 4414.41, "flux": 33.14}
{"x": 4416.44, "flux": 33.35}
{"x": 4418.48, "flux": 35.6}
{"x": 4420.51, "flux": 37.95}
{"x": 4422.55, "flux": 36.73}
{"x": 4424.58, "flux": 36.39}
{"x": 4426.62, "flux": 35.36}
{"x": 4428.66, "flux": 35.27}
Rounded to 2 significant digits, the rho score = 6.5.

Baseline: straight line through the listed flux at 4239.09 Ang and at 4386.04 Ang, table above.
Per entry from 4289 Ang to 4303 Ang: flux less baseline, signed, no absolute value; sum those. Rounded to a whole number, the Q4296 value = -25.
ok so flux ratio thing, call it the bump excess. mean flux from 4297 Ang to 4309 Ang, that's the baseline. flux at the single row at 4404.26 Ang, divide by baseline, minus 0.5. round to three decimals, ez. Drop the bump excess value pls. 0.521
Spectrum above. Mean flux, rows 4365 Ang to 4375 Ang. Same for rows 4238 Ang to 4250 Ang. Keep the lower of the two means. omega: 34.4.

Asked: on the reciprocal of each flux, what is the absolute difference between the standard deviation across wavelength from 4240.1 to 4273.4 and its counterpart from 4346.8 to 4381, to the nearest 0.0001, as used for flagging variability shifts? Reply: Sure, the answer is 0.0004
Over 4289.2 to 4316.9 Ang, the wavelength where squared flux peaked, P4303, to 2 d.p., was 4315.91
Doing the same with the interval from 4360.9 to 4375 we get 4361.87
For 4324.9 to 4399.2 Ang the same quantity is 4377.97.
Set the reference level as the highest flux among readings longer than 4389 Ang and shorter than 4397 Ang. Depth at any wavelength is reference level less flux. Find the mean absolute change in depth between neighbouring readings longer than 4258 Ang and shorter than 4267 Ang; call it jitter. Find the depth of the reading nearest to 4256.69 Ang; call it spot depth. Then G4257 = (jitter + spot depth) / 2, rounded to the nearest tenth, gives 1.8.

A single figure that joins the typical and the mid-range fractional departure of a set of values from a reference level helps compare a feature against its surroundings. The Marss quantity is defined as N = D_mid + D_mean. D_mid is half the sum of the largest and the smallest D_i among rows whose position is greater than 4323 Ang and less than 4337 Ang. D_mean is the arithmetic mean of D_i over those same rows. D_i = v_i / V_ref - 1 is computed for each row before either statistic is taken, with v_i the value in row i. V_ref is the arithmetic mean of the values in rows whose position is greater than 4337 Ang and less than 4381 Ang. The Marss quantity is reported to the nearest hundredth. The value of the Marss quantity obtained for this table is 0.00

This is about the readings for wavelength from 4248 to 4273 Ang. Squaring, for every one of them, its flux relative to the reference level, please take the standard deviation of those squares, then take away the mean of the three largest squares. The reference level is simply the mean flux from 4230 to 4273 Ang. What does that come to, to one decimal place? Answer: -2.8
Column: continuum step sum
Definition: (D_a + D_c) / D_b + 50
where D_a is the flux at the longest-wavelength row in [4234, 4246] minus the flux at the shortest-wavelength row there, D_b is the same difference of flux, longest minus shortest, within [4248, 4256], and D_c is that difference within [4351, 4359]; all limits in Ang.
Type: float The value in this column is 42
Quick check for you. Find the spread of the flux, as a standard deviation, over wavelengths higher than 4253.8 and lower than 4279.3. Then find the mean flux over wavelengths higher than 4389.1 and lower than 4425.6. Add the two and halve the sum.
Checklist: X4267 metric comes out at 18.5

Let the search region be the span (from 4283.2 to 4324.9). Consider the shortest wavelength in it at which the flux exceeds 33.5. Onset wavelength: 4284.23 Ang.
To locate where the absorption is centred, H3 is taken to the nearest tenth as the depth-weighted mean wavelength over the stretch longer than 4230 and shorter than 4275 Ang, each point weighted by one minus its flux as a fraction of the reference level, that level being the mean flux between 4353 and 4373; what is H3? 4253.4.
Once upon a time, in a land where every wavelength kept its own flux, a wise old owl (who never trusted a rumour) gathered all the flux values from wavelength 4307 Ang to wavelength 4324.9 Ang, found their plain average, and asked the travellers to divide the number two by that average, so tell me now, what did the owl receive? 0.0597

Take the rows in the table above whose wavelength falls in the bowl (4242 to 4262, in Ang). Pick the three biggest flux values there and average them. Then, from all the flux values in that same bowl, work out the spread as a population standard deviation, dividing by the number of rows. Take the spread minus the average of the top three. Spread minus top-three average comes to -34.5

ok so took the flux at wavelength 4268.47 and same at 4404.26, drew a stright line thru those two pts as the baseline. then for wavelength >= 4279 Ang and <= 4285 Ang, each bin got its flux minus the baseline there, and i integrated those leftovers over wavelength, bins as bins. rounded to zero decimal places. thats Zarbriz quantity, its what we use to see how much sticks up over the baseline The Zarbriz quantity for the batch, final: -10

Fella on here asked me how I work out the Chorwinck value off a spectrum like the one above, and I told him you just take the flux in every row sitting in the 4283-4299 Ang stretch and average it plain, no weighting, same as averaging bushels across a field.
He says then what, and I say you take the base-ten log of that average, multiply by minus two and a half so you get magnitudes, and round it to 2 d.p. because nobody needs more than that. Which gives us -3.79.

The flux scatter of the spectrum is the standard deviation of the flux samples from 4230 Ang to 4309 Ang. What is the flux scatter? 1.8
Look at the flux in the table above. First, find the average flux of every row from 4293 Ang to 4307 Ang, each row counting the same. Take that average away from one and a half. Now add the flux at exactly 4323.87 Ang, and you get 2.7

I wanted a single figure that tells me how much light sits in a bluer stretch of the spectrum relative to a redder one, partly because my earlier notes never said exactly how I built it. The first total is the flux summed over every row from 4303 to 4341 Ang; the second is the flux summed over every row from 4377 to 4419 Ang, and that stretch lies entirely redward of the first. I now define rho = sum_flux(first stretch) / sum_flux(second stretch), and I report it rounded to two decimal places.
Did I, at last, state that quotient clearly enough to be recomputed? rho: 0.84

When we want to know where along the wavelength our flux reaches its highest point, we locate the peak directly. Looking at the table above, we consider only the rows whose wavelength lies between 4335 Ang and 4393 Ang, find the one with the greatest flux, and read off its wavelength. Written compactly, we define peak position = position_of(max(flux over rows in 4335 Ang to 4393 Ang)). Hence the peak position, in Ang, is 4377.97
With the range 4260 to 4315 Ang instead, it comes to 4264.54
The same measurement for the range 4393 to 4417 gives 4400.20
